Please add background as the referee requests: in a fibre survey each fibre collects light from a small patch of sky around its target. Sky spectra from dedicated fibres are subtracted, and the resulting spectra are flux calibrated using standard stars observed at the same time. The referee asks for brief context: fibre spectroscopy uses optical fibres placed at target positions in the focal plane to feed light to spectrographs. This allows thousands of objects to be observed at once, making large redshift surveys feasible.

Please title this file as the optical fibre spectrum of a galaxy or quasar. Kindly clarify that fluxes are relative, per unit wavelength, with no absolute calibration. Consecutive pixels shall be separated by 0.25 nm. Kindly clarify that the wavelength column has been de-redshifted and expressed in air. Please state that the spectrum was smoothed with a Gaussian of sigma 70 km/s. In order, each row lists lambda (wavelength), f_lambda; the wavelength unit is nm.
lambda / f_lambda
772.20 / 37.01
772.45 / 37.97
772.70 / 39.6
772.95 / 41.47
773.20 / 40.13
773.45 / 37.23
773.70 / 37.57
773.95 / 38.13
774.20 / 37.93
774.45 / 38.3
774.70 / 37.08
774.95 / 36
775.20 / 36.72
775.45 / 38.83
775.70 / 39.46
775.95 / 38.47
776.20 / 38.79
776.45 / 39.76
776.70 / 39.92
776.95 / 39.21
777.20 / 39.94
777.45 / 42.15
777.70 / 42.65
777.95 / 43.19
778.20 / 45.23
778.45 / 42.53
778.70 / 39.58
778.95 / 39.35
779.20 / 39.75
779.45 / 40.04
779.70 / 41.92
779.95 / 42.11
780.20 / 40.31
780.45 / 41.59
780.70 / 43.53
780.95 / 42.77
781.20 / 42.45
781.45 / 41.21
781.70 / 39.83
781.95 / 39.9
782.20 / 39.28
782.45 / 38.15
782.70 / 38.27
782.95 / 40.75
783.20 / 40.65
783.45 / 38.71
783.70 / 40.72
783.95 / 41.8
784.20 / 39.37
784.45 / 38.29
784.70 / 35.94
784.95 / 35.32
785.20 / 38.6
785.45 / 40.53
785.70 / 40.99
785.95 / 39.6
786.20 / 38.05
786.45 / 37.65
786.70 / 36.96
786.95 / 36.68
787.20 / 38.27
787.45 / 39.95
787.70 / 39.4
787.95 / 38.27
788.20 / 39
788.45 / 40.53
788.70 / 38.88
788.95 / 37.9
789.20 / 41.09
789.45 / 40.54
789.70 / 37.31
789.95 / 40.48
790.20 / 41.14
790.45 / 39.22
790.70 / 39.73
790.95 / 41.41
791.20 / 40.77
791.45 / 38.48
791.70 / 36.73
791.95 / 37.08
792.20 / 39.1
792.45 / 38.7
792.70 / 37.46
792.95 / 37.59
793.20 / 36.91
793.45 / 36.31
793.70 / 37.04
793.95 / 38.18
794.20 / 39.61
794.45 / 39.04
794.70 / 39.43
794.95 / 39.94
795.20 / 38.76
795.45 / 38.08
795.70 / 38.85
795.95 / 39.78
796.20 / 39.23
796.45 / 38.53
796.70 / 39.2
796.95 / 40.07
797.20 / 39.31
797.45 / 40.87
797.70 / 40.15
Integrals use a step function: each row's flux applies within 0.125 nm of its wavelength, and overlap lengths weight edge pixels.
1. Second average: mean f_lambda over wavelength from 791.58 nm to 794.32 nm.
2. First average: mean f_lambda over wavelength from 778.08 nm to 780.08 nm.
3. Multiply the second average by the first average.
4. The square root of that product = 39.5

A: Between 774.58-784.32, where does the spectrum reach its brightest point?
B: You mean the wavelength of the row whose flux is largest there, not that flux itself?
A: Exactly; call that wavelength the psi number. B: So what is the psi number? 778.20 nm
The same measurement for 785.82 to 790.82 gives 790.20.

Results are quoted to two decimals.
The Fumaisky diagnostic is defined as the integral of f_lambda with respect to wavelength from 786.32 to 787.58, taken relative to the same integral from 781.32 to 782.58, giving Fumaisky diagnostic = 0.96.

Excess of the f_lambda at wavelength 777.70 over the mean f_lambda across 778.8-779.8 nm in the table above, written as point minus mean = 2.4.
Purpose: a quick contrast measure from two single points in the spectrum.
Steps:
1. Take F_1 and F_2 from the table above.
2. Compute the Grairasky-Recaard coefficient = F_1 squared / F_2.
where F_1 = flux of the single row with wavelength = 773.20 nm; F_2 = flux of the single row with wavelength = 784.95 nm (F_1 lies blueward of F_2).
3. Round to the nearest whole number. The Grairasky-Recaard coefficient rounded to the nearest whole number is 46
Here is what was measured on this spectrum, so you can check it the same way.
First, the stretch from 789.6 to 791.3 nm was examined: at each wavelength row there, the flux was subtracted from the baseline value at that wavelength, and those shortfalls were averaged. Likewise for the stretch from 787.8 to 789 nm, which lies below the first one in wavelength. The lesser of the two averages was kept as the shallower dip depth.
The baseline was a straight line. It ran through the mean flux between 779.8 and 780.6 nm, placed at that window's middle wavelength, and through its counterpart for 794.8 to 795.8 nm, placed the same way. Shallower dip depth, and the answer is -0.3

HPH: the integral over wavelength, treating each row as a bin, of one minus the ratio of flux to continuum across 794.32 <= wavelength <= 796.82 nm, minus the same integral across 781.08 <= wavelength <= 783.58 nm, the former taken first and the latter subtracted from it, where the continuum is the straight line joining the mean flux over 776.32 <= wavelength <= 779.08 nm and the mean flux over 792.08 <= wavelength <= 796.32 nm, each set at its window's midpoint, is -0.088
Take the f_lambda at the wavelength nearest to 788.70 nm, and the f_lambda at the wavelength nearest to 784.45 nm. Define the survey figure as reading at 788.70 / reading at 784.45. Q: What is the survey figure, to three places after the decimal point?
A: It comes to 1.015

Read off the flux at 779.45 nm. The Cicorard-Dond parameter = 40.04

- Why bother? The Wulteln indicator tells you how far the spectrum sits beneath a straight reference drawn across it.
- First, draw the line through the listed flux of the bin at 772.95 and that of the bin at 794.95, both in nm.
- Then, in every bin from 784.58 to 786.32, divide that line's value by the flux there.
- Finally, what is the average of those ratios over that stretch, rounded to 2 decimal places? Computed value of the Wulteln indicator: 1.06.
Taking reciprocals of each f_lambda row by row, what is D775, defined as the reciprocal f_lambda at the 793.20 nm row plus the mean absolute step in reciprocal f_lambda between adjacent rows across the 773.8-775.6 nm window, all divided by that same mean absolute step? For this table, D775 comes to 41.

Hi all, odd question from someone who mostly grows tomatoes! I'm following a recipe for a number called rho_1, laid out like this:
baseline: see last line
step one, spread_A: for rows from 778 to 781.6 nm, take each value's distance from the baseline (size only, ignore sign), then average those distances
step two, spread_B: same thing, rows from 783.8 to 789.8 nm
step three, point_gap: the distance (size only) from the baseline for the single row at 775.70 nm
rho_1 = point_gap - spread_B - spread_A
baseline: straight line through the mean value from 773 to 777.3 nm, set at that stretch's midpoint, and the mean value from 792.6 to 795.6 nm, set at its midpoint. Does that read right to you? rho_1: -3.6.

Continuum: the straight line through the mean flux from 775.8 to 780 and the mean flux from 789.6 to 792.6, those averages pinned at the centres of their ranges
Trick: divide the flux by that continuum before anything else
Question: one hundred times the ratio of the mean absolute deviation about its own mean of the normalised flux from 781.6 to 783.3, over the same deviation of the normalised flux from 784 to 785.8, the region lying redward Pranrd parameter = 50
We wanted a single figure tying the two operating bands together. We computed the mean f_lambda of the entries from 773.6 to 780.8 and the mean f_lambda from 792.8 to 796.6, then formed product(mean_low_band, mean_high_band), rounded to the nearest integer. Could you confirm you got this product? 1539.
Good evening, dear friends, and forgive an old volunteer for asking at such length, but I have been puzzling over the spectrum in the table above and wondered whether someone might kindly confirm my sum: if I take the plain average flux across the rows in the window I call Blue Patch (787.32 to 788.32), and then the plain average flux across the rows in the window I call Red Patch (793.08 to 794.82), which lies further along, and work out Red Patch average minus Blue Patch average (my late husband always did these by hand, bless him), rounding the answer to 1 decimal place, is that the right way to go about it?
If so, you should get -1.1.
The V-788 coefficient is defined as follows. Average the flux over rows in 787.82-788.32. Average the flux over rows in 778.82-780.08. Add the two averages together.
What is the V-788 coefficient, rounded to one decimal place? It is 79.3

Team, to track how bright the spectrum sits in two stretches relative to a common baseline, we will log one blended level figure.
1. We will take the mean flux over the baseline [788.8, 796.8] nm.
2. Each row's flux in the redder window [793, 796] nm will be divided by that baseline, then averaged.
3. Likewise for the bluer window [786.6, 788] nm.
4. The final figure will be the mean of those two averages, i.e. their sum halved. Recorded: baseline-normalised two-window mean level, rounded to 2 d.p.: 0.99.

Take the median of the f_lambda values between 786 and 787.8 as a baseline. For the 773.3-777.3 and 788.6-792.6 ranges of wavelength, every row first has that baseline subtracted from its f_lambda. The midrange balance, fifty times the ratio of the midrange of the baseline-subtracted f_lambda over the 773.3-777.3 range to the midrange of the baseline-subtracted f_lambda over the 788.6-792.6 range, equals -4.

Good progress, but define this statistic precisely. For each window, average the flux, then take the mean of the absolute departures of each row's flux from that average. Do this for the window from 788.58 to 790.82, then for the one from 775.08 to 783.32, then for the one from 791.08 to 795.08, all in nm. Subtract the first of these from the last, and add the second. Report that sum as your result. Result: 1.50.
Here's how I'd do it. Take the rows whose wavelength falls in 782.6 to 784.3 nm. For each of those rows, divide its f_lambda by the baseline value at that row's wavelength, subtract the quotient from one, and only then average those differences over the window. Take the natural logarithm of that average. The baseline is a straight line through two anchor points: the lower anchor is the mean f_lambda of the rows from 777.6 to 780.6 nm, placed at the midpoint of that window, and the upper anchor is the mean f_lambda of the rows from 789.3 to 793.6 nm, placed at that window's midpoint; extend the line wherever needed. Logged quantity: -4.4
